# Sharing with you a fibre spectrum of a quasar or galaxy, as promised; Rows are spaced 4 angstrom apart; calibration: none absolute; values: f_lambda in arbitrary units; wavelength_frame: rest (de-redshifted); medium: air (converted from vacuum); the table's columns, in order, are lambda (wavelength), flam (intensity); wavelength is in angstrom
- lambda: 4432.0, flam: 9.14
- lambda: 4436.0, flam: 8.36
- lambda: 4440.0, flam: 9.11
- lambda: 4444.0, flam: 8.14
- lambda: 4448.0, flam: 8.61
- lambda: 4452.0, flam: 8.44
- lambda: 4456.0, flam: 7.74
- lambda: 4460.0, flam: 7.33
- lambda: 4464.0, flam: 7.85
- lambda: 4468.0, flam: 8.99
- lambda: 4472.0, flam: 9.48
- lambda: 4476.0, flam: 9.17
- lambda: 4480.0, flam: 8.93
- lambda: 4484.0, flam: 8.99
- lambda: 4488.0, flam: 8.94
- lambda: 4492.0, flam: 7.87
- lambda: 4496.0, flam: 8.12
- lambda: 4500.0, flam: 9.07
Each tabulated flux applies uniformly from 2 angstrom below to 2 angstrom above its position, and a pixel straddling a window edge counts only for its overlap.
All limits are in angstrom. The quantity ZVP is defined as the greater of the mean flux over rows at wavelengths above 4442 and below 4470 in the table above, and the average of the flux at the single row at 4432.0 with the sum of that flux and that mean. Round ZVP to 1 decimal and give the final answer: 13.2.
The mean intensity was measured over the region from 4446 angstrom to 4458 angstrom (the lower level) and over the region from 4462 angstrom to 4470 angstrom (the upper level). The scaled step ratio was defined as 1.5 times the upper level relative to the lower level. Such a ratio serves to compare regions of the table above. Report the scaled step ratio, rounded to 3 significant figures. 1.53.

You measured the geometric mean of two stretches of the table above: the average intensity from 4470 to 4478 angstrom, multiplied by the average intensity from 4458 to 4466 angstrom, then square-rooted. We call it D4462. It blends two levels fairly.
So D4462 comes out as 8.4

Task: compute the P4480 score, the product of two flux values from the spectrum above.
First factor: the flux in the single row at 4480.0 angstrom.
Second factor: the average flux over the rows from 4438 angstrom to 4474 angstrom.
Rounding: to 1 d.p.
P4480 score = 75.1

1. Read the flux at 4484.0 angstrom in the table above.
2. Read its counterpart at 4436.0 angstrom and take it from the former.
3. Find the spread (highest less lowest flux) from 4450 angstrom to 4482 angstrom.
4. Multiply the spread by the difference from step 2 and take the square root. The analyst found 1.16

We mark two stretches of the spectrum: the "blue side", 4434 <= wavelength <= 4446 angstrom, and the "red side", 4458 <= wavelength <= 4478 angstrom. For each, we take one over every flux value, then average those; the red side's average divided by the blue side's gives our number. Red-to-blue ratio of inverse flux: 1.00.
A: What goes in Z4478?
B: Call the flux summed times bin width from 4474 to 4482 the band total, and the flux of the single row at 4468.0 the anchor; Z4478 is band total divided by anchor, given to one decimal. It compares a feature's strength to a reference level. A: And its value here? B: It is 8.1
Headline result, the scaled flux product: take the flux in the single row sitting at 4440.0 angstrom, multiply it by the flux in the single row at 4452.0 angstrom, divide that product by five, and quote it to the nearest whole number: 15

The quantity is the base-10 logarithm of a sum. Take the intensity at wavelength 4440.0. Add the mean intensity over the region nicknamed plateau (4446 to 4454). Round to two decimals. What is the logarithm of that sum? 1.25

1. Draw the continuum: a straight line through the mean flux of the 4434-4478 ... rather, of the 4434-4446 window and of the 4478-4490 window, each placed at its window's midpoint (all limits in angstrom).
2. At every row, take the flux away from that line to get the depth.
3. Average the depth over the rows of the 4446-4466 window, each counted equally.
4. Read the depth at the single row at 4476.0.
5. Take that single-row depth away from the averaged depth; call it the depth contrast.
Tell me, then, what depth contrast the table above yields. 1.0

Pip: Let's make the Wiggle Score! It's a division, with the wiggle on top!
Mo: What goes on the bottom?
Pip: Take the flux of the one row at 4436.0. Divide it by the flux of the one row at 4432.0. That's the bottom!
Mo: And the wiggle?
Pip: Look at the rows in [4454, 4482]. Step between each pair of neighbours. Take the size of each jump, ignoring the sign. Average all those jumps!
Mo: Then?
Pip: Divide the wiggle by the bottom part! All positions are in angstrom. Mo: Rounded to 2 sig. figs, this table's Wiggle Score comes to 0.57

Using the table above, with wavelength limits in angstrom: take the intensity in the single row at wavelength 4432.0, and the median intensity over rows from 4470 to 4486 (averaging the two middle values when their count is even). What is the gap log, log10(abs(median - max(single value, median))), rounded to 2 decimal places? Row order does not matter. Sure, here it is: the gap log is -1.22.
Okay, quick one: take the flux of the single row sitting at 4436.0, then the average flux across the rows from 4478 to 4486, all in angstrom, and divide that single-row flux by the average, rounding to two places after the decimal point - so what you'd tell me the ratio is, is 0.93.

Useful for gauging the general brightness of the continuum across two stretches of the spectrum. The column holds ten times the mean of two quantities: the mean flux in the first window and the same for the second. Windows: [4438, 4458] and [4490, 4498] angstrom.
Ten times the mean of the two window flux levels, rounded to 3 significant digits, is 82.0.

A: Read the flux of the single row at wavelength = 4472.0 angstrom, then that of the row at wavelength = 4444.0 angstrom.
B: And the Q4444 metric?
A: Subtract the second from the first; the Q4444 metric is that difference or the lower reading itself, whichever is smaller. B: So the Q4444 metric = 1.3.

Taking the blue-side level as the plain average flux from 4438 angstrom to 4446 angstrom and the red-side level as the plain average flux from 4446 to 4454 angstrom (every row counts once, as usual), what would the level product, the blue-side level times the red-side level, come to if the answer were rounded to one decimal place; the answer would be 73.5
